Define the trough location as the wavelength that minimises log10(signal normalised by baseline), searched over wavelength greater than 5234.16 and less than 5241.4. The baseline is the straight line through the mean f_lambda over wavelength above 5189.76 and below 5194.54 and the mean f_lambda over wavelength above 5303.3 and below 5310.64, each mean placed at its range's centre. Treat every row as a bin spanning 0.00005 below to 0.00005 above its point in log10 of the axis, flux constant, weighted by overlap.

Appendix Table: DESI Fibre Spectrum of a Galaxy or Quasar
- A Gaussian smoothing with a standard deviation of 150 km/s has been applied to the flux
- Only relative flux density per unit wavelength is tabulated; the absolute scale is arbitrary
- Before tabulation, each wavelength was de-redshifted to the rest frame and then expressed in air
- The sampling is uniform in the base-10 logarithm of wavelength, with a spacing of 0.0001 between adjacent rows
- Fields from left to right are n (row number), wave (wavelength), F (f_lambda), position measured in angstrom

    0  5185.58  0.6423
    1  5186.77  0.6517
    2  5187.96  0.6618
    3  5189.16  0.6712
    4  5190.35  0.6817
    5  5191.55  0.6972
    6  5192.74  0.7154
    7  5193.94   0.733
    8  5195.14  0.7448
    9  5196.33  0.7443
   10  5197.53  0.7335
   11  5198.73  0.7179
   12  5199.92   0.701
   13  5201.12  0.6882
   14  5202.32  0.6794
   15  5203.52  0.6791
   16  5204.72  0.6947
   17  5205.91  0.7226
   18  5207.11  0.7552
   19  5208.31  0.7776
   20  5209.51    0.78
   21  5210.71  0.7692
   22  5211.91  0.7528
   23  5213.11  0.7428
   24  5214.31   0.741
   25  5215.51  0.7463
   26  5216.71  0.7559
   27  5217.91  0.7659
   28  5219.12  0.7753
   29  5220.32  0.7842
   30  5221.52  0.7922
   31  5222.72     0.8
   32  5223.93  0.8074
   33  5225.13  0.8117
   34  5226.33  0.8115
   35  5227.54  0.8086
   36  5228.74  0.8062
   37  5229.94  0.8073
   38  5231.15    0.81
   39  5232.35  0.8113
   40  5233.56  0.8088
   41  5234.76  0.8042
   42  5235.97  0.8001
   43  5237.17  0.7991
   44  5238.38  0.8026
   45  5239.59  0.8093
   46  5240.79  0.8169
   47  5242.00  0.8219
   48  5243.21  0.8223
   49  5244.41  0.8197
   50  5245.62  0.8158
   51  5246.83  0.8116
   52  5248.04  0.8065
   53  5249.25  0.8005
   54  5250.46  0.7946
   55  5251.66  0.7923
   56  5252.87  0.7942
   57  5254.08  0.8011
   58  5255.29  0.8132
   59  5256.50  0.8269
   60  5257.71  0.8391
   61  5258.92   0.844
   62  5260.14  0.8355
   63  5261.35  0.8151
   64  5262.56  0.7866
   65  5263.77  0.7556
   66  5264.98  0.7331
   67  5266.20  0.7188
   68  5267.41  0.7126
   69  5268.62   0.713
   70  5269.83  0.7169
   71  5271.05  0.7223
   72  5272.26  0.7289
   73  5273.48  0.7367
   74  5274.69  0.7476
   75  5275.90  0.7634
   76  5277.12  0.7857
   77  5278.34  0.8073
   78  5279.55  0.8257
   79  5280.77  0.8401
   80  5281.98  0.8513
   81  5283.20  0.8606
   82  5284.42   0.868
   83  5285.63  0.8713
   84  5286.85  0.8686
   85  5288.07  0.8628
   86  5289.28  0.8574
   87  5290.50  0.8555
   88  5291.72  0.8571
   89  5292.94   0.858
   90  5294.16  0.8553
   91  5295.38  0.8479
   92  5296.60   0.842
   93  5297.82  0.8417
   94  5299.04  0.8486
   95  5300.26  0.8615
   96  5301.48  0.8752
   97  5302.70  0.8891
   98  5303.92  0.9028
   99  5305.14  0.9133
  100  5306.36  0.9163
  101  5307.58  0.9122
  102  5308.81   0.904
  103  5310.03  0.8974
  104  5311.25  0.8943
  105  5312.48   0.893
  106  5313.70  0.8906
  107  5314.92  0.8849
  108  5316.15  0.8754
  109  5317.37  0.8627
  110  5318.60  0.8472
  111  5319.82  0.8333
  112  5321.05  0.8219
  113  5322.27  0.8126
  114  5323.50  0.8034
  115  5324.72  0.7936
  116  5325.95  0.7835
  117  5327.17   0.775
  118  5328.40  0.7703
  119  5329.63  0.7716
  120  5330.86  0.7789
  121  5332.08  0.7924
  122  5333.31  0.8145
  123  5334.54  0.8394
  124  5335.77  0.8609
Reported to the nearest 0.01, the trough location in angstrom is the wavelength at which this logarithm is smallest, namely 5237.17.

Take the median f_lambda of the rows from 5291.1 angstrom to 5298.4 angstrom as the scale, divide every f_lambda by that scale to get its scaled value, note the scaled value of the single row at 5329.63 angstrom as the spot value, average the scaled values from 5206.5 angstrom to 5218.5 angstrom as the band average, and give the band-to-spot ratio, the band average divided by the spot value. 0.98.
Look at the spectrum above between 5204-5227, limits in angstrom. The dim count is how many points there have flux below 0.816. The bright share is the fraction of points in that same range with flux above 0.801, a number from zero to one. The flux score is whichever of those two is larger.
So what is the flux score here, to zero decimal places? 19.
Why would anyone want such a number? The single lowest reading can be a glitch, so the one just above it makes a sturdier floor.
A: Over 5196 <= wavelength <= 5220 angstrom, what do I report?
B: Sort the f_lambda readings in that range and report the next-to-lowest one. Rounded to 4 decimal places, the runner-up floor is 0.6794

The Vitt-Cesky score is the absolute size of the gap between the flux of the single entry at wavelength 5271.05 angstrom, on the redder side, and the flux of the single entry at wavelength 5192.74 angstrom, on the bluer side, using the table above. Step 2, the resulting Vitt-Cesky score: 0.01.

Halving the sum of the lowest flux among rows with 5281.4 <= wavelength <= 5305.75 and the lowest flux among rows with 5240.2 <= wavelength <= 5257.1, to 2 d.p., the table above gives 0.82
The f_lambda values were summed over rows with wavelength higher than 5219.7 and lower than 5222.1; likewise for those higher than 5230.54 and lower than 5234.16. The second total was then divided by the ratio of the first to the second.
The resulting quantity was 4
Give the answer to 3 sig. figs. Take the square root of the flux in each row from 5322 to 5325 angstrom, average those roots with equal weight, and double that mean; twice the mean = 1.79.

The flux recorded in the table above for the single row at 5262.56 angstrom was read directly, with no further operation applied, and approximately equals 0.7866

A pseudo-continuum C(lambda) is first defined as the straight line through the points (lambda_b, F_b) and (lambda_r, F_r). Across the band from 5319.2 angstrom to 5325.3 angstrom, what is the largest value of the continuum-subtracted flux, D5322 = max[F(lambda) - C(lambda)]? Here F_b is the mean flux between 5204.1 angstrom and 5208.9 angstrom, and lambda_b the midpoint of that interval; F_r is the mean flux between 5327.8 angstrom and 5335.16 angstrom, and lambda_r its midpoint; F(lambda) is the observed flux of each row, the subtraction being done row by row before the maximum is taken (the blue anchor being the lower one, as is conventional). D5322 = 0.04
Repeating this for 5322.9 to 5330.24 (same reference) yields 0.01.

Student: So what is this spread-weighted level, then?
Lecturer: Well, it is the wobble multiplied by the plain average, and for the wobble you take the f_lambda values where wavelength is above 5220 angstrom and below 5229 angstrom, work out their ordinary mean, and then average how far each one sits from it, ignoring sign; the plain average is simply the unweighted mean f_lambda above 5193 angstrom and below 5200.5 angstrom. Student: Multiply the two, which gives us 0.01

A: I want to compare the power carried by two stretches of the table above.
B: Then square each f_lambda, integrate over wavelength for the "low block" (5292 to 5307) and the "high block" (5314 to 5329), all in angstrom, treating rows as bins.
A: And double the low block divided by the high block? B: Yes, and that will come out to 2.23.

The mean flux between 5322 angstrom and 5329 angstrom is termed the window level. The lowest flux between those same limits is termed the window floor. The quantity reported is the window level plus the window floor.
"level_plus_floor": 1.56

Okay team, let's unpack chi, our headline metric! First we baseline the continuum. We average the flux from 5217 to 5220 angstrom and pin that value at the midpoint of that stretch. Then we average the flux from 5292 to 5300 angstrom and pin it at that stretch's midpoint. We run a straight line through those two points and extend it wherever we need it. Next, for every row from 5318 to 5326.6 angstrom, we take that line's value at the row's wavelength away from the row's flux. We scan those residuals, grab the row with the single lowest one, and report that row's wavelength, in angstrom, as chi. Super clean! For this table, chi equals 5325.95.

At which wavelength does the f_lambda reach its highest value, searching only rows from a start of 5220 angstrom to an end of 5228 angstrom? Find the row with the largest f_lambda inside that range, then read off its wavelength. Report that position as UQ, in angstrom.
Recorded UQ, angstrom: 5225.13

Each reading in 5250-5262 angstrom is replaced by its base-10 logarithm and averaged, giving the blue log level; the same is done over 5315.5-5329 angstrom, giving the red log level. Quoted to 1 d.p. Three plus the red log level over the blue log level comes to 4.0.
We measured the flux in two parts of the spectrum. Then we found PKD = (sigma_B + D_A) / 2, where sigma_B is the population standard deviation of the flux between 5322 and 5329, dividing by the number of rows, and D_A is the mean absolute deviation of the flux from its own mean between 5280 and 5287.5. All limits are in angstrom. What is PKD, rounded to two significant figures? 0.012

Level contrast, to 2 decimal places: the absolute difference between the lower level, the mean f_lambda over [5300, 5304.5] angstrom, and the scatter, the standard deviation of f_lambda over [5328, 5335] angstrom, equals 0.86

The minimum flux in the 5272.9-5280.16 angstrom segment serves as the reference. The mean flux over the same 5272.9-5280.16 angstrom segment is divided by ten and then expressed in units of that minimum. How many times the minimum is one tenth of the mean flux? 0.1056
